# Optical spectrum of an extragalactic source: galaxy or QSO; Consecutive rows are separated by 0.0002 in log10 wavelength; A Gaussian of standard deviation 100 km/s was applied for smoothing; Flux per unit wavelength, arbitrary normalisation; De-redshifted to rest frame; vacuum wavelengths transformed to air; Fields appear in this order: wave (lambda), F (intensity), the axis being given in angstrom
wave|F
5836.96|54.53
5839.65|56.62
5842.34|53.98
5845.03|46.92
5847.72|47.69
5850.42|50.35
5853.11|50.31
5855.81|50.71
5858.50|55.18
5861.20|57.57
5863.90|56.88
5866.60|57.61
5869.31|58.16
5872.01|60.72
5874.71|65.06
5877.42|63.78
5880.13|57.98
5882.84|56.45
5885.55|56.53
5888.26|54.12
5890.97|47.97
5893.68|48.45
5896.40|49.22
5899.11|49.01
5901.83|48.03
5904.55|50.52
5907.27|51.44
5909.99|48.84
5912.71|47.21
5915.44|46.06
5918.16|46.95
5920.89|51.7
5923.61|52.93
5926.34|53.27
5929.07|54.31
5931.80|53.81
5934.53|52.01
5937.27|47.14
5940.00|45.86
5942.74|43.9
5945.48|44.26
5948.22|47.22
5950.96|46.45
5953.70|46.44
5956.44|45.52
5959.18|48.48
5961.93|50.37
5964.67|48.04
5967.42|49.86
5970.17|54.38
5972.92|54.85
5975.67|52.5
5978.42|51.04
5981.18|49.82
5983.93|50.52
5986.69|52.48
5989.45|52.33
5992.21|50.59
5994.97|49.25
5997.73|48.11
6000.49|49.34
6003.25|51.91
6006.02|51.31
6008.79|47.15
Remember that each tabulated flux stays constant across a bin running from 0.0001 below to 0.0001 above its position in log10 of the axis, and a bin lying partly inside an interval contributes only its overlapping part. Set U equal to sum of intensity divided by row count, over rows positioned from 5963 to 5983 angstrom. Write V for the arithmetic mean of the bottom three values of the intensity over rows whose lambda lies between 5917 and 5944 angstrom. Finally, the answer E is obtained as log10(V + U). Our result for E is 1.99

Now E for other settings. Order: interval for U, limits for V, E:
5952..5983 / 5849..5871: 2.00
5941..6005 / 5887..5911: 1.99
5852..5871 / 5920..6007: 2.00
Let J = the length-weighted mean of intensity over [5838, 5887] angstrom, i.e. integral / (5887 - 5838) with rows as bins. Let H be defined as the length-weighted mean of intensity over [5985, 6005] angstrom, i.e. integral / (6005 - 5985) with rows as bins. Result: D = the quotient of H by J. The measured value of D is 0.91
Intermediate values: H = 50.6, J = 55.7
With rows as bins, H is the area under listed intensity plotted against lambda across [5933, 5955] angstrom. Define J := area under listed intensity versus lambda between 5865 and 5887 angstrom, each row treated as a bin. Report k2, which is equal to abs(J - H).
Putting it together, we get 281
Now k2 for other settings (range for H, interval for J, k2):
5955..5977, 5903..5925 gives 23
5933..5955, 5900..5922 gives 46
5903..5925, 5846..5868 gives 82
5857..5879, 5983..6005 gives 192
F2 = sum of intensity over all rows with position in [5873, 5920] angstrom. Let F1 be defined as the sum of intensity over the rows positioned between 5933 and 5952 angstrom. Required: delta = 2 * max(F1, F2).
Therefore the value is 1775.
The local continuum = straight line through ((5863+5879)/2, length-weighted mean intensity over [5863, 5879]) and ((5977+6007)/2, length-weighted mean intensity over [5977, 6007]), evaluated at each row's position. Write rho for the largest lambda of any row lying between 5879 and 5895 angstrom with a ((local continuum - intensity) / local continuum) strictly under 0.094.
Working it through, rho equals 5888.26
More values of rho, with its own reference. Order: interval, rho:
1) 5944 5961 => 5959.18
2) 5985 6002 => 6000.49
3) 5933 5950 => 5934.53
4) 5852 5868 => 5866.60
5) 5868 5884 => 5882.84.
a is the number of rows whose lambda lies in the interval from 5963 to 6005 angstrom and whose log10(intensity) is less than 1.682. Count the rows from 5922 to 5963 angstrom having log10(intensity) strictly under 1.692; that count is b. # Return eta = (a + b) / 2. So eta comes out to 5.0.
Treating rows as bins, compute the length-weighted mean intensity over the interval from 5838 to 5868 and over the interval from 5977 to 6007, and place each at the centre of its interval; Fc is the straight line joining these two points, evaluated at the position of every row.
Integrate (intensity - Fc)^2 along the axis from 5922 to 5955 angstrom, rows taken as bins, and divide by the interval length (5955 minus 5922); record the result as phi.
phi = 20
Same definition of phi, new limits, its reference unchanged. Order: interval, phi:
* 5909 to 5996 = 13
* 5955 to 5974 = 11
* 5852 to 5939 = 22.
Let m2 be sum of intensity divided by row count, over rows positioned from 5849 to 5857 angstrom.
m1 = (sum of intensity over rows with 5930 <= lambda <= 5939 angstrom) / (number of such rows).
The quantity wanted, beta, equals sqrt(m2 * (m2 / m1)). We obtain 7.07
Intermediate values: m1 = 51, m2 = 50.5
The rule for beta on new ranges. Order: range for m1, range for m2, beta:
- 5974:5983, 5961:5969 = 6.91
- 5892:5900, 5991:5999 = 7.05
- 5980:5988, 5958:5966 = 6.86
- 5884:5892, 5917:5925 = 6.95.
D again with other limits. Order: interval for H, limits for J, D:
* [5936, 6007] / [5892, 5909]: 1.00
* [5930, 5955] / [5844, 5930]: 0.90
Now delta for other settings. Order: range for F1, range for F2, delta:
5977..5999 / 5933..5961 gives 935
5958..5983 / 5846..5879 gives 1348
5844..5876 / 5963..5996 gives 1314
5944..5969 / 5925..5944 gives 853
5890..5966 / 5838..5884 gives 2731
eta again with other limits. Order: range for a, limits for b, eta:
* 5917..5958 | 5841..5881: 5.5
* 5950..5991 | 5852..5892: 2.5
